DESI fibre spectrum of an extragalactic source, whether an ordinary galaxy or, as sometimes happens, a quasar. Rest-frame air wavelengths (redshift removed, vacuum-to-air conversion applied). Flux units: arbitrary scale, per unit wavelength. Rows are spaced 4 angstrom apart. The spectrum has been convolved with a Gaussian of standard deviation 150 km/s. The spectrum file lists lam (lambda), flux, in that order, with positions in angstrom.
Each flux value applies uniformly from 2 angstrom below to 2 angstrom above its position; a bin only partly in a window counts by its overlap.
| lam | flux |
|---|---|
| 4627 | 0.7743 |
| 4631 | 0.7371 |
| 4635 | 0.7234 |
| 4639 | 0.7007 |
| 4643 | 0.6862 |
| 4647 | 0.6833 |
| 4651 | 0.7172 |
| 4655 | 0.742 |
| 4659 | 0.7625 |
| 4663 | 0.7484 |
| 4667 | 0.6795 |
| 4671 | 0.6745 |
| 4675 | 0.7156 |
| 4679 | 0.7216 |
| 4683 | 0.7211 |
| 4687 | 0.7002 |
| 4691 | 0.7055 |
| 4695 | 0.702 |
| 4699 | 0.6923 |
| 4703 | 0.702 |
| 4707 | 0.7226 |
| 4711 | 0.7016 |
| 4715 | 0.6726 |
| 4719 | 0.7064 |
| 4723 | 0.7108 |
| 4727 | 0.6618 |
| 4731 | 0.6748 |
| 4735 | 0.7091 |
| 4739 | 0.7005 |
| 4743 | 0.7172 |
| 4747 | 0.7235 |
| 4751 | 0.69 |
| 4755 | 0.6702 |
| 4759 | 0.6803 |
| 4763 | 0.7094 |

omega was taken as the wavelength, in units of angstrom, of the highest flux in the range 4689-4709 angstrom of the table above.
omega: 4707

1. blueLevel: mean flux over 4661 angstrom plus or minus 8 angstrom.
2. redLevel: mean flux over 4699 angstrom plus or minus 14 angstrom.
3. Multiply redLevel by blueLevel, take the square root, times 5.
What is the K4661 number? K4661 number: 3.59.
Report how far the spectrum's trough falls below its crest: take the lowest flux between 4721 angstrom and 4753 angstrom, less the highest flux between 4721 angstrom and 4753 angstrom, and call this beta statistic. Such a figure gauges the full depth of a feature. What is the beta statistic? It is -0.06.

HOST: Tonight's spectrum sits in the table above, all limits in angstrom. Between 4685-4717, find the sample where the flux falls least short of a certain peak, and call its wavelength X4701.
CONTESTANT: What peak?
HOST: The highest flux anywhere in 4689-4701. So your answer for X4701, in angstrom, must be 4707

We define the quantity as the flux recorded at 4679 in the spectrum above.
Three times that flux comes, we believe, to 2.16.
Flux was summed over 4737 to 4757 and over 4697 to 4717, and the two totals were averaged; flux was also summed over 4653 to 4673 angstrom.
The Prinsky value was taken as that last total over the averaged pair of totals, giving 1.03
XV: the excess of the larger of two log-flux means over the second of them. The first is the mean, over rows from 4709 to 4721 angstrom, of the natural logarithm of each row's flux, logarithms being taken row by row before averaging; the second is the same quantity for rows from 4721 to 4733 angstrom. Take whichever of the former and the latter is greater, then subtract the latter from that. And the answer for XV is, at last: 0.016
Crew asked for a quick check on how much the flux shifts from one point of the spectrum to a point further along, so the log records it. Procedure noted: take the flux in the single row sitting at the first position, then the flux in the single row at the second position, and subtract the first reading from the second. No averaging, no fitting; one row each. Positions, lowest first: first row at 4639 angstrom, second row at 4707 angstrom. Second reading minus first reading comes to 0.022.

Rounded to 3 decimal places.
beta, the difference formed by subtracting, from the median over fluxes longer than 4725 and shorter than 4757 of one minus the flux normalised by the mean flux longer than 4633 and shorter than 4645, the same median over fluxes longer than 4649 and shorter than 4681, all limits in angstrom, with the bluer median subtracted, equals 0.034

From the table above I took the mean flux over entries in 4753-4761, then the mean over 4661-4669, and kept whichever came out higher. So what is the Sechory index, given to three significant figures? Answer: 0.714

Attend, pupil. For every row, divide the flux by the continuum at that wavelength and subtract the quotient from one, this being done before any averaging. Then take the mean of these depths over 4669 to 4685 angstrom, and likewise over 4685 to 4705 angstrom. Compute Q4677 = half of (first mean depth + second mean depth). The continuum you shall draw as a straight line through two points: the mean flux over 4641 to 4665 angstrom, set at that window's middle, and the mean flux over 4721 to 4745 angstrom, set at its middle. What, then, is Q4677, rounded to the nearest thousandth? 0.011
